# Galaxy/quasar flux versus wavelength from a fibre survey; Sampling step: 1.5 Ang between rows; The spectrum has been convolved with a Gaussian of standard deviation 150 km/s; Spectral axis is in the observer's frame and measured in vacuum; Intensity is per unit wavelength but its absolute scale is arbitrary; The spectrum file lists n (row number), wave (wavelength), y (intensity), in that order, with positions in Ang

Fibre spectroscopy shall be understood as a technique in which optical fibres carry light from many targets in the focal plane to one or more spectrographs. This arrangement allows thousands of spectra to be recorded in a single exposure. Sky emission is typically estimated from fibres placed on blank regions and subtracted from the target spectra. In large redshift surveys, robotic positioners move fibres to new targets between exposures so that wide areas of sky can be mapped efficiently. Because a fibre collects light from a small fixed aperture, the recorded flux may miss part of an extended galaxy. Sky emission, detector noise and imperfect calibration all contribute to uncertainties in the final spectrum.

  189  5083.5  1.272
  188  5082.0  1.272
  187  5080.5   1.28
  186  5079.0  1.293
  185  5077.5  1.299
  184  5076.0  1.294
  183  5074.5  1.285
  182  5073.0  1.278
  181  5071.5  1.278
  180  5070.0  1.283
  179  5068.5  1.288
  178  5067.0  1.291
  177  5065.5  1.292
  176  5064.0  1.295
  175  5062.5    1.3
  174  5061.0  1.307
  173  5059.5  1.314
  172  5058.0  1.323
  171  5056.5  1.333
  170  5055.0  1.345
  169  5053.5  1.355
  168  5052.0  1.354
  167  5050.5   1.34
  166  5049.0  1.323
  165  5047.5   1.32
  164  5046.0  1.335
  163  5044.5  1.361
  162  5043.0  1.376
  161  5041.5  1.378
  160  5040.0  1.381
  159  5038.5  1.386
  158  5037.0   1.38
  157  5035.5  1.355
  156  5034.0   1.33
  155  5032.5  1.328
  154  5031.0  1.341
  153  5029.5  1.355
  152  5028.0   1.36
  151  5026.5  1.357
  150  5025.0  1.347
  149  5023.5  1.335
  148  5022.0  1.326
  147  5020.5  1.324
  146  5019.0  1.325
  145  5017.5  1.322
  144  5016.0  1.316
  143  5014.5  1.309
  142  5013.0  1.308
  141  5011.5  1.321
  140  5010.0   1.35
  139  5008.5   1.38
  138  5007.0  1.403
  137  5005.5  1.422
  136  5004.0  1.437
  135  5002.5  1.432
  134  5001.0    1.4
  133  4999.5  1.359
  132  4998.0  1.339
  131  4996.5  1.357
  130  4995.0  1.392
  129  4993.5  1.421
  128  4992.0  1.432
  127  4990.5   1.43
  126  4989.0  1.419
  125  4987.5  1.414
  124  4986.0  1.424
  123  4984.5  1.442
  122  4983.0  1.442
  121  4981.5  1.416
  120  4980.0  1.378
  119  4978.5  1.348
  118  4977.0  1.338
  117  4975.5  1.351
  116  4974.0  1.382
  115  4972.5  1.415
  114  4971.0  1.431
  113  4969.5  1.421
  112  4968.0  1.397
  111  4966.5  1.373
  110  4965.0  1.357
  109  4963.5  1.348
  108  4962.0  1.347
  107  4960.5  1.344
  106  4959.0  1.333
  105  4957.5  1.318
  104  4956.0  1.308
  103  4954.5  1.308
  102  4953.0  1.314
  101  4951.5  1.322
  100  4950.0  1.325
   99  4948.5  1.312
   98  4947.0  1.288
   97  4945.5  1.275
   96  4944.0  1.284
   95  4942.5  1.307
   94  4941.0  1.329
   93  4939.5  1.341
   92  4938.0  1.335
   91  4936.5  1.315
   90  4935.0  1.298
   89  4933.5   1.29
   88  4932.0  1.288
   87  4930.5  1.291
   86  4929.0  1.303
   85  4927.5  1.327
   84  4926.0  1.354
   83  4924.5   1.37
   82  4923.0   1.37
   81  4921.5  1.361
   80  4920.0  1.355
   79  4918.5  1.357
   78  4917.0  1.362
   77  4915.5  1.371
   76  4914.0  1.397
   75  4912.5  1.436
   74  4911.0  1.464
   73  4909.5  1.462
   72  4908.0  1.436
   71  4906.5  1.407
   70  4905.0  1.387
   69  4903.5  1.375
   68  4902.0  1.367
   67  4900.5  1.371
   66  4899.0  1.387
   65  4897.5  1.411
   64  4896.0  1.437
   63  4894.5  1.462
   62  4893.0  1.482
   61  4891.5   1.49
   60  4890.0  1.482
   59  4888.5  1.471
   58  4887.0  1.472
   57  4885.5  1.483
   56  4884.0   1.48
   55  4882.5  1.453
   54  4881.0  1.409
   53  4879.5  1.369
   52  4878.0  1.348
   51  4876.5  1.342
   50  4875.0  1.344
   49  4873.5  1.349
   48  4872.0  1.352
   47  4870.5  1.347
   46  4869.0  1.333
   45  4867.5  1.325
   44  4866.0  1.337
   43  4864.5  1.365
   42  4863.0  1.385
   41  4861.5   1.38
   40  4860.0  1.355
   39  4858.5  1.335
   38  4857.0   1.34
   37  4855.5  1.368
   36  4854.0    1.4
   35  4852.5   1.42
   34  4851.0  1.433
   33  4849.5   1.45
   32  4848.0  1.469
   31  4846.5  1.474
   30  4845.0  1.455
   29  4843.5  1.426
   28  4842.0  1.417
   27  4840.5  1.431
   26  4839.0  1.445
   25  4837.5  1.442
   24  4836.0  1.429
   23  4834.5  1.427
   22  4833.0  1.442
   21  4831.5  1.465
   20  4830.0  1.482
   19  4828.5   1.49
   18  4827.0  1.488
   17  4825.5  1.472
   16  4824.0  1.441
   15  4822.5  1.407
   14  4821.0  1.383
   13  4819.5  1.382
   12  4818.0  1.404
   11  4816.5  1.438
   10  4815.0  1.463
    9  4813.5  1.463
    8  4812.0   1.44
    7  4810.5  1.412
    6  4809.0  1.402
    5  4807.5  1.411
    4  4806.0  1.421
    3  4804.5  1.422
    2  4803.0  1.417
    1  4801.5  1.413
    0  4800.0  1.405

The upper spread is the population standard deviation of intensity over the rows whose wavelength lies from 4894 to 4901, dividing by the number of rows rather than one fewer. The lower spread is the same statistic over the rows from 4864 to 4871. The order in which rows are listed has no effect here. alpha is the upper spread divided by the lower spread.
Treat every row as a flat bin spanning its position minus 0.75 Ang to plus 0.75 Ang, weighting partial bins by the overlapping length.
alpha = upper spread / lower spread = 2.4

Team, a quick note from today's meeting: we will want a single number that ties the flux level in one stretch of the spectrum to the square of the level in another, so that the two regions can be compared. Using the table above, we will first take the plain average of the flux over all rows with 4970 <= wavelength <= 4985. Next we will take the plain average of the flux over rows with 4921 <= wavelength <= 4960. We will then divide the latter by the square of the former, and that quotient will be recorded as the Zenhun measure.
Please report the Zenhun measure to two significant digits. 0.68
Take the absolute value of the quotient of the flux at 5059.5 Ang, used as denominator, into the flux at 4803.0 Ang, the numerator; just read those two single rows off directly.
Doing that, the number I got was 1.08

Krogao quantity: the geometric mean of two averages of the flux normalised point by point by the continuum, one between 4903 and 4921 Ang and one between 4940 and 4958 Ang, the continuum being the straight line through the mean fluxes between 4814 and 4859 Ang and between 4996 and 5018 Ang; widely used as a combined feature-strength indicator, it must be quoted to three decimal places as 0.971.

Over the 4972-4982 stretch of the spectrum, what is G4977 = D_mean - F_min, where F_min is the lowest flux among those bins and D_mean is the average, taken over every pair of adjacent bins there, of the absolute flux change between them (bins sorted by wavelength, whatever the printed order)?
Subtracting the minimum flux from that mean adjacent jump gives -1.312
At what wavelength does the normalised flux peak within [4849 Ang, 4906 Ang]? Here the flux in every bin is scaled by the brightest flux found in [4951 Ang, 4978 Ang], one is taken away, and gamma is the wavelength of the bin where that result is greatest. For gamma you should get 4891.5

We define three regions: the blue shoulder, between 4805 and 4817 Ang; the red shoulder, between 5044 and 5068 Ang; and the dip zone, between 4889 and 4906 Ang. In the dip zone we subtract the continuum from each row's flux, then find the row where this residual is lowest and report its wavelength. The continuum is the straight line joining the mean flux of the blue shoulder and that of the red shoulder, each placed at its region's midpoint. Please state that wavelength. 4902.0 Ang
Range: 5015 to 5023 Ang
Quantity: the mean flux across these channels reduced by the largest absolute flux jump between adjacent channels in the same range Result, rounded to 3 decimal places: 1.317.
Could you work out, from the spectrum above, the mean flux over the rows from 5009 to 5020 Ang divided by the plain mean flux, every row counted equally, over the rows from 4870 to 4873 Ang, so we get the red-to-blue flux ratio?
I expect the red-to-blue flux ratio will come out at 0.98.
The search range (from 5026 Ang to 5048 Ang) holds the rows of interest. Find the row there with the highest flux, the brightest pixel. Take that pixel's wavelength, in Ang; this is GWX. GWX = 5038.5 Ang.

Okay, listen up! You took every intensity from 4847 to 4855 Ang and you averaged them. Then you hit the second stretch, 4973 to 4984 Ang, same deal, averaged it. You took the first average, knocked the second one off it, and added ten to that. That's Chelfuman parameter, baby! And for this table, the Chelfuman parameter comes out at 10.1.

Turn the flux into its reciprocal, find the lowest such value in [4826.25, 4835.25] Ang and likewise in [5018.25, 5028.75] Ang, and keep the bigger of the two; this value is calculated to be 0.735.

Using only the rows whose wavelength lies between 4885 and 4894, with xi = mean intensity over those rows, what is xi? 1.48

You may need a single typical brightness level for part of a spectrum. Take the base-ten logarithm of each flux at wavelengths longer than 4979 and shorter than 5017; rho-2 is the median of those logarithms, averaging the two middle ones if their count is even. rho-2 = 0.147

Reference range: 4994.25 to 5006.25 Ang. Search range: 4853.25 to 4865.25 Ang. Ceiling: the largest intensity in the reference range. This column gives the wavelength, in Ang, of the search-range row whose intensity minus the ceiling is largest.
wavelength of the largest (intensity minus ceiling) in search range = 4854.0 Ang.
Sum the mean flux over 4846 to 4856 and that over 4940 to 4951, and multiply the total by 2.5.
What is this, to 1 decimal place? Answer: 6.8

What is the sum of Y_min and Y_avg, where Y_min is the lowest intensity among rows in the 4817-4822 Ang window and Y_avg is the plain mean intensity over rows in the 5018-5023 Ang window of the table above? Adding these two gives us 2.71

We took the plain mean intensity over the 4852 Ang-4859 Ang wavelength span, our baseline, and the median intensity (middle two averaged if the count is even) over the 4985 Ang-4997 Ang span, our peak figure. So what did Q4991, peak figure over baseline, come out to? 1.035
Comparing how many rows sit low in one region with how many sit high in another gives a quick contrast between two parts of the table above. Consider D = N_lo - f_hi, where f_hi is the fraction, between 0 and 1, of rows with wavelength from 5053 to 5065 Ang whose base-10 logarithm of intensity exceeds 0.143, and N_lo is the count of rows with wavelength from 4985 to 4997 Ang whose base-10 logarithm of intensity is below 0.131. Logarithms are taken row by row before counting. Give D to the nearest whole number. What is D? 0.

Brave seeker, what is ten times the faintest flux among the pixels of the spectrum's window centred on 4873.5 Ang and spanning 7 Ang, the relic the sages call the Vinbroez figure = 13.4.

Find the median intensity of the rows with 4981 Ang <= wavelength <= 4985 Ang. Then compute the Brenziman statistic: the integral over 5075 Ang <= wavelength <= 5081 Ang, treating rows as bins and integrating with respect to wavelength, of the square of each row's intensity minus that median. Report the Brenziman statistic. 0.14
